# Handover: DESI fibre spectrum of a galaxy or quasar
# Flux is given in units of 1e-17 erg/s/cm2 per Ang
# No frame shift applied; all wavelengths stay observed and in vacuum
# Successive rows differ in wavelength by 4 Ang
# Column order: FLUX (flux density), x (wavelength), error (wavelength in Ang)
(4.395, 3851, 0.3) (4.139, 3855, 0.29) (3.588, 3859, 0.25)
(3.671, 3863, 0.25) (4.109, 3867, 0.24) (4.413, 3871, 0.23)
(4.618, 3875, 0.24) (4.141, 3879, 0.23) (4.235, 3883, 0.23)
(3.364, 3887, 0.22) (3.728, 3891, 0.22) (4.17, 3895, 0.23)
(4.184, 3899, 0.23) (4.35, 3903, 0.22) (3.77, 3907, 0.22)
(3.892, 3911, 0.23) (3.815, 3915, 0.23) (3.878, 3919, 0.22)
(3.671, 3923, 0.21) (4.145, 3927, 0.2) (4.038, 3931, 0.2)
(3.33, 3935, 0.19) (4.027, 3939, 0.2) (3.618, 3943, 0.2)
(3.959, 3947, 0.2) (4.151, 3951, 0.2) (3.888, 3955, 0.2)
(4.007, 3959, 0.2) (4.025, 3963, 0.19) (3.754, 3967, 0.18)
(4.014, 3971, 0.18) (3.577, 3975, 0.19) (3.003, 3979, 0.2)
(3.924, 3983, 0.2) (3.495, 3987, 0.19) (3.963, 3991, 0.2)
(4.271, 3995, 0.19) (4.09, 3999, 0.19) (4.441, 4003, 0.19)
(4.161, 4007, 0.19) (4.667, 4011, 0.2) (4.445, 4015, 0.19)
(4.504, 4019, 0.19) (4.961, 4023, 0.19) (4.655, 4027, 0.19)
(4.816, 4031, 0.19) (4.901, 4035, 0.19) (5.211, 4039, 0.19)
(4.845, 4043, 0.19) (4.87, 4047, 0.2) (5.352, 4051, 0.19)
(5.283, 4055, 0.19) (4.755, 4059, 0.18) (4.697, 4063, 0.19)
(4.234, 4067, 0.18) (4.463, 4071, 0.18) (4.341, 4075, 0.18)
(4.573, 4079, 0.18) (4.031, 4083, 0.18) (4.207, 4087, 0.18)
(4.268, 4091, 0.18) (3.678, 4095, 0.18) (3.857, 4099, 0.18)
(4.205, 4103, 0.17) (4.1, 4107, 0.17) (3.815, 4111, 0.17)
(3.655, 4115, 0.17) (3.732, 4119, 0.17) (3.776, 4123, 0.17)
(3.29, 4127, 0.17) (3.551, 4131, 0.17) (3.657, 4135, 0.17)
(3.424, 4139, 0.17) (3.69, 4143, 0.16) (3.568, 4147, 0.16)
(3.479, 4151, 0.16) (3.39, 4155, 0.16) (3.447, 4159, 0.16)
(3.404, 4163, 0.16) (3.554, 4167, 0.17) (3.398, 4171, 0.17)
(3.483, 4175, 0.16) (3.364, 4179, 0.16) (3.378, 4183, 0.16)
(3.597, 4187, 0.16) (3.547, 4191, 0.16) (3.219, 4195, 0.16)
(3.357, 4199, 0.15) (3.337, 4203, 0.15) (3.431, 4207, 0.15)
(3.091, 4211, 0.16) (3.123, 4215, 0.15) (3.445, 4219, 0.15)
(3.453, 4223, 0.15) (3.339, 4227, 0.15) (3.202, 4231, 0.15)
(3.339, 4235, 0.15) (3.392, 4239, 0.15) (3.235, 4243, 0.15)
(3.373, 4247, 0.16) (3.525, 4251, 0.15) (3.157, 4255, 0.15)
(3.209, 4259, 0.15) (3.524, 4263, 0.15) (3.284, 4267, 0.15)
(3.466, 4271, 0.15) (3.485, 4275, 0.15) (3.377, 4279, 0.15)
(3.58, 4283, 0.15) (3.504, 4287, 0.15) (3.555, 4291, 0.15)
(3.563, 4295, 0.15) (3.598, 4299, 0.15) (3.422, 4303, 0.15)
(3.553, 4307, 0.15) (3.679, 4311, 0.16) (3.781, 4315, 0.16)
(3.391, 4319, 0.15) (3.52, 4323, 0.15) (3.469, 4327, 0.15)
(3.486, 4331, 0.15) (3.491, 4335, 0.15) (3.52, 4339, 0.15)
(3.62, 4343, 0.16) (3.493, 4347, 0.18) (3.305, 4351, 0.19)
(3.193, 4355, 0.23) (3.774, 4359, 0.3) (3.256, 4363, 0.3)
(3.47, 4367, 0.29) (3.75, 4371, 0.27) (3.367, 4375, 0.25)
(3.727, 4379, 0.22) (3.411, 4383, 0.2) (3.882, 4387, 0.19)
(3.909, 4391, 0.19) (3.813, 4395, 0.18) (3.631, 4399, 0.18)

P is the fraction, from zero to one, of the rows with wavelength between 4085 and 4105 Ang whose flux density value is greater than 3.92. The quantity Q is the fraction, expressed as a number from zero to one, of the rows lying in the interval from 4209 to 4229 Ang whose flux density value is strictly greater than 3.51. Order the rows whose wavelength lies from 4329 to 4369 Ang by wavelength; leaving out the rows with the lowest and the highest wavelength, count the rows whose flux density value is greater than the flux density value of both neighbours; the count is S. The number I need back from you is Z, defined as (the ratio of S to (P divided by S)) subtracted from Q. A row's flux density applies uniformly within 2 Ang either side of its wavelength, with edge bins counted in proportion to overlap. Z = -7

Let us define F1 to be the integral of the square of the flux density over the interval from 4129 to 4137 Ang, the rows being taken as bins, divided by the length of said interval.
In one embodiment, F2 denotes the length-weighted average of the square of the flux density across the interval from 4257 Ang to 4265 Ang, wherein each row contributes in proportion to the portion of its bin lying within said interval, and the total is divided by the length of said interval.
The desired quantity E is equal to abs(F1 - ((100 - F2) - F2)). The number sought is 64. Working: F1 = 13.0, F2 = 11.4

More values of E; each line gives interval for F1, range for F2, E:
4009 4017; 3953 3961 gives 48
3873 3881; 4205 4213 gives 59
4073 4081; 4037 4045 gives 29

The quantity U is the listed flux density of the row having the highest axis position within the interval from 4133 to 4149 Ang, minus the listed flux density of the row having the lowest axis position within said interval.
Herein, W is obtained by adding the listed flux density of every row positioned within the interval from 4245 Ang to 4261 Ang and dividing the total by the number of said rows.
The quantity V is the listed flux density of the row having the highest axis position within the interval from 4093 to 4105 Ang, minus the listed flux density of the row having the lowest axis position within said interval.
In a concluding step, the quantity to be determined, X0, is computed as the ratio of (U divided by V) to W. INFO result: -0.05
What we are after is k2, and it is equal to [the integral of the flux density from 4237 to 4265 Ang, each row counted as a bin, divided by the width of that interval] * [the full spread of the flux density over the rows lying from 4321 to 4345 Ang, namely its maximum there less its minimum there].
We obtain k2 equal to 0.5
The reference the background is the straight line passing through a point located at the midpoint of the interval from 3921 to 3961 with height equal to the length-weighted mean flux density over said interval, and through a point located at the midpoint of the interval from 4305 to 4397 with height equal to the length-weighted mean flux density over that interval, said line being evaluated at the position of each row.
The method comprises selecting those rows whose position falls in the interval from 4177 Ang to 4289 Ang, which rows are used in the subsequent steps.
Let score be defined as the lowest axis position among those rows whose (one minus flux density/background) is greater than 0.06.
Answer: 4179 Ang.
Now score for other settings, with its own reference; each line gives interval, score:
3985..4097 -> 3987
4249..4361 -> 4255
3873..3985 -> 3887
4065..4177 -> 4127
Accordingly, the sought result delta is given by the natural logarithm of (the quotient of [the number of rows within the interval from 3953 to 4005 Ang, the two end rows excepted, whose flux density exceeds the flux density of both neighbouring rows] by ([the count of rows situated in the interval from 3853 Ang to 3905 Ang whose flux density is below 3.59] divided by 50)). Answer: 4.6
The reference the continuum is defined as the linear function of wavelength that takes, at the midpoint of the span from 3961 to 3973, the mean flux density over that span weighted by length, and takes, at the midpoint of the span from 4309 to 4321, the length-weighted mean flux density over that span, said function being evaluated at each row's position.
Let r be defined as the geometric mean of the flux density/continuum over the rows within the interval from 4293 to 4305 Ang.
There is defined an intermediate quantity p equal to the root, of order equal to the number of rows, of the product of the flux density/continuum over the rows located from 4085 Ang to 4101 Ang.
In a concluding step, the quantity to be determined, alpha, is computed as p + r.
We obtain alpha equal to 2.02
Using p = 1.05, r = 0.971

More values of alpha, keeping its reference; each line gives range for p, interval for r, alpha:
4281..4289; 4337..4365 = 1.93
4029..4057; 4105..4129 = 2.28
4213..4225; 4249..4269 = 1.81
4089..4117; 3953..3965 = 2.04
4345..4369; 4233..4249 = 1.86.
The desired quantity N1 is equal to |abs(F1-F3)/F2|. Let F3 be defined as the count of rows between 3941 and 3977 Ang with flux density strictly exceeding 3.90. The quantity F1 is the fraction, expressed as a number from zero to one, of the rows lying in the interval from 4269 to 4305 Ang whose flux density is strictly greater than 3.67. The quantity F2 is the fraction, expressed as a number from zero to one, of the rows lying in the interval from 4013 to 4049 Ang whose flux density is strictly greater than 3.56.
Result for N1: 5.0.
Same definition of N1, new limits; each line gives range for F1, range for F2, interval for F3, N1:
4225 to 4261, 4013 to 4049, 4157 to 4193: 0.0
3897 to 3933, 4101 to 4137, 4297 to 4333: 1.3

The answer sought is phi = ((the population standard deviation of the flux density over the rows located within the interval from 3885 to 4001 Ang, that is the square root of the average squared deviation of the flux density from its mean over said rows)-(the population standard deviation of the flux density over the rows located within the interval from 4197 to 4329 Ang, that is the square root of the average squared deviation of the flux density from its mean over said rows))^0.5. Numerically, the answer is 0.38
